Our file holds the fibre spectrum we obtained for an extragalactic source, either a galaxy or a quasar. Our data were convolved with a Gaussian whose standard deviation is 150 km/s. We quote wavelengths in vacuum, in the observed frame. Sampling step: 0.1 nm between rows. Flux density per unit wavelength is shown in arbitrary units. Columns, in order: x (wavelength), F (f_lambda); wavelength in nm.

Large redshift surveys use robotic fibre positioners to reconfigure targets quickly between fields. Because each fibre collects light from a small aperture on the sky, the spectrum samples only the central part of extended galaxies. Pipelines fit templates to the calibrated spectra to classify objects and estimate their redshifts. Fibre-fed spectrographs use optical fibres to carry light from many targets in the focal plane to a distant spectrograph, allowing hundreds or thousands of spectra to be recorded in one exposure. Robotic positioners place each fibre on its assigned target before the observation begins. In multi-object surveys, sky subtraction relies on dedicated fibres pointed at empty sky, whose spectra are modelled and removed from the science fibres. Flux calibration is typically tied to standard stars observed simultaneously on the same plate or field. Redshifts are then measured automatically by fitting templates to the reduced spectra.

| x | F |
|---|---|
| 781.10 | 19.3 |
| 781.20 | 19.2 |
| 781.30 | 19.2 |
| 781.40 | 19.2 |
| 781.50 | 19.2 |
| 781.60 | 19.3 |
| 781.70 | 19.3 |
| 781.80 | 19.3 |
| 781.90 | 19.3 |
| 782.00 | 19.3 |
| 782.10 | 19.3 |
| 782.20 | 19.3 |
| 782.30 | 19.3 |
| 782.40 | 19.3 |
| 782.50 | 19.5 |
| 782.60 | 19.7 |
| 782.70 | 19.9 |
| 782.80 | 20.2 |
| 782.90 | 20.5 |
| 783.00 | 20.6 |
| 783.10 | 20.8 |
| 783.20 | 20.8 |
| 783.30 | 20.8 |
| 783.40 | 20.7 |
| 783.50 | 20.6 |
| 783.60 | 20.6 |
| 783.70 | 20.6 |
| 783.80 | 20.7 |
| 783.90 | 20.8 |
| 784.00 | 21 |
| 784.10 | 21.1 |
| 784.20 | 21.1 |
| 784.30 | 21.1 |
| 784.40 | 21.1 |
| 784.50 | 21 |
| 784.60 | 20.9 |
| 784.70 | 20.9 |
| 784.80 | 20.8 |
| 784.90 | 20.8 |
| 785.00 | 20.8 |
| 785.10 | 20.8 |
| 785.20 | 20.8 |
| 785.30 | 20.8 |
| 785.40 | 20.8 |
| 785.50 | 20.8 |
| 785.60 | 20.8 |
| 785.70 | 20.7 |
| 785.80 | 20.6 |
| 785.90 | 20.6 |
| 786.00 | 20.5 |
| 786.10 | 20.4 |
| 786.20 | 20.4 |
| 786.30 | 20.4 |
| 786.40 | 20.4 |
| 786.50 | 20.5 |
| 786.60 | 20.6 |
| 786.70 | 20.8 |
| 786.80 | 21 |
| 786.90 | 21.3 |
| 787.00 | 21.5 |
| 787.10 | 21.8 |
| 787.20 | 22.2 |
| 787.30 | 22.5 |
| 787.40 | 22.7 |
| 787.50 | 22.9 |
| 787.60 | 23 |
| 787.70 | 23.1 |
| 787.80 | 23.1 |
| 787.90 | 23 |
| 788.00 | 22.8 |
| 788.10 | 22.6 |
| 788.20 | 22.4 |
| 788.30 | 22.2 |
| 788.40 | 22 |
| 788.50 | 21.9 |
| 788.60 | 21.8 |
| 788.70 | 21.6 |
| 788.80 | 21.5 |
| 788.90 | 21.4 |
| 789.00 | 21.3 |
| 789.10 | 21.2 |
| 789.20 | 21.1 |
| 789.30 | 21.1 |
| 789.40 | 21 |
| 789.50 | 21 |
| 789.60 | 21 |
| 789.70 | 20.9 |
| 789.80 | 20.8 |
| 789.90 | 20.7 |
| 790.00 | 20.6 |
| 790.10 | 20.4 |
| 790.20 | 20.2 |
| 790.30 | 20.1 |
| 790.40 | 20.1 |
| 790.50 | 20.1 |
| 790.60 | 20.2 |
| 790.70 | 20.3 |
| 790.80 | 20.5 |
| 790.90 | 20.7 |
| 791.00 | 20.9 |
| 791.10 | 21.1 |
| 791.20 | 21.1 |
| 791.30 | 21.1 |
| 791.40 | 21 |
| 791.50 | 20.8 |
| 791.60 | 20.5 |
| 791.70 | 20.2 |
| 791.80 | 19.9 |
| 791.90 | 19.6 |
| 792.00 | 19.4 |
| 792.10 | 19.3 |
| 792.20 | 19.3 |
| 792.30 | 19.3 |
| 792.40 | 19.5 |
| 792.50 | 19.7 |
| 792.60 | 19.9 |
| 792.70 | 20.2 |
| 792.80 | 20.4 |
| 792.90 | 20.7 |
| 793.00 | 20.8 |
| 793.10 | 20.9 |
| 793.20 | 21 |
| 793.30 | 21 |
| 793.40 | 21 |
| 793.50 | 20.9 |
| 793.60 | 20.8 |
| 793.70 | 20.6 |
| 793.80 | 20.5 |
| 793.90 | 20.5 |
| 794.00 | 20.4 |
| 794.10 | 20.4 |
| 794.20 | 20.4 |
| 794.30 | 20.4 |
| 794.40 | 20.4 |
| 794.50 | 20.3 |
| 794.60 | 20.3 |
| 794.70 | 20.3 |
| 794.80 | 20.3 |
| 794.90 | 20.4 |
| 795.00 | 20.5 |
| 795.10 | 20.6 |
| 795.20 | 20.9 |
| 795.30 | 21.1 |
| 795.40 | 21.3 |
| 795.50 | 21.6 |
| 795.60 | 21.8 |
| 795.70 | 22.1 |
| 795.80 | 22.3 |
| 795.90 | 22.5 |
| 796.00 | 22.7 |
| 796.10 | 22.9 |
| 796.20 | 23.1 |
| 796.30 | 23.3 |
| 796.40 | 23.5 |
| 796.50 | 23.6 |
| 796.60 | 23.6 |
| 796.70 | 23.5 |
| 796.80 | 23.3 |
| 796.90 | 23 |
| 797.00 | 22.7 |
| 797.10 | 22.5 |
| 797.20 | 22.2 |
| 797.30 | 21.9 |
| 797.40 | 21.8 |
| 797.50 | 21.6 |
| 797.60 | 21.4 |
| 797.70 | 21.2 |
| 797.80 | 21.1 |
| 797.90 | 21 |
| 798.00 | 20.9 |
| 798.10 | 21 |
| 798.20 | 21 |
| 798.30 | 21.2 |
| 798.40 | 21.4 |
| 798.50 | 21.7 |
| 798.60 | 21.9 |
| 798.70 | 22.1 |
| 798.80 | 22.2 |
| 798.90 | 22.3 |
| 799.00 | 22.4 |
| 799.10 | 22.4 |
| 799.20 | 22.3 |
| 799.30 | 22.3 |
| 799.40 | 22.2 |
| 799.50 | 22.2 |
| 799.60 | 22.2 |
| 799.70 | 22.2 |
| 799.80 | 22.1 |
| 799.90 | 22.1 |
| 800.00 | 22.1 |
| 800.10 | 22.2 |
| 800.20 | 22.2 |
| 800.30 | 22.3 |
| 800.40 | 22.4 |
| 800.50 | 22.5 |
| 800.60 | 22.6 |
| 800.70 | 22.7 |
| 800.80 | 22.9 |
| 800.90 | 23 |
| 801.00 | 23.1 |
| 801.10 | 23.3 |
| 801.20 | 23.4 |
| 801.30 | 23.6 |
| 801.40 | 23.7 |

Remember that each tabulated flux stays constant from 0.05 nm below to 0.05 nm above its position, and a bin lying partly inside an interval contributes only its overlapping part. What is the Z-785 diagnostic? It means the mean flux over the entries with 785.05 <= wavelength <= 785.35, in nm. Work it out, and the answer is 20.8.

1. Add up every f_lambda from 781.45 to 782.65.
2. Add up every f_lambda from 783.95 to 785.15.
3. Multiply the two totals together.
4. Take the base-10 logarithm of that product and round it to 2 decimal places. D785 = 4.77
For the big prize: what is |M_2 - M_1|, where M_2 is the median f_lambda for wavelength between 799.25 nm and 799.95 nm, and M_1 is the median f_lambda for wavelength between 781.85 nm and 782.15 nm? 2.9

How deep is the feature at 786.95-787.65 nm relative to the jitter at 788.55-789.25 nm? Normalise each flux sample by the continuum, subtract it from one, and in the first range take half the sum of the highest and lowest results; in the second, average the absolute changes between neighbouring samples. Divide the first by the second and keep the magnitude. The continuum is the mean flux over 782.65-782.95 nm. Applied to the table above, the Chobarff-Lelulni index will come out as 18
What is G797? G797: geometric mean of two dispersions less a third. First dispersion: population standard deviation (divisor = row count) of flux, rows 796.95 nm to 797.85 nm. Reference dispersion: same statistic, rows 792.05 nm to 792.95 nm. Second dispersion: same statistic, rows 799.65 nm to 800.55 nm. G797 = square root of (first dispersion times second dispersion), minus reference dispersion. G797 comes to -0.23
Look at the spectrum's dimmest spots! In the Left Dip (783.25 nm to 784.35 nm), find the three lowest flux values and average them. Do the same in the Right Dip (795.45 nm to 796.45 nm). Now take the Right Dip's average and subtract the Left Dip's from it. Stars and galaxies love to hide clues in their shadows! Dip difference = 1.2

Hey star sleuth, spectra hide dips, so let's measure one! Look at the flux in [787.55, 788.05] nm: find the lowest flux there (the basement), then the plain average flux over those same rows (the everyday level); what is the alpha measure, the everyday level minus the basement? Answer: 0.20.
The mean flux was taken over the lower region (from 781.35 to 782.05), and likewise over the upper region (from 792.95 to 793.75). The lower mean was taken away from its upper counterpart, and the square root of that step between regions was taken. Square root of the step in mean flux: 1.27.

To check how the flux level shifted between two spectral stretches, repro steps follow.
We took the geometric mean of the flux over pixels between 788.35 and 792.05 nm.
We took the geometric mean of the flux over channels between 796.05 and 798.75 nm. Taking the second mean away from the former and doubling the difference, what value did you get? -2.7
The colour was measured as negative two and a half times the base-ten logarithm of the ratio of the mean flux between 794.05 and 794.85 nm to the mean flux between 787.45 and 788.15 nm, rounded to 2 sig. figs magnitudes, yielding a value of 0.13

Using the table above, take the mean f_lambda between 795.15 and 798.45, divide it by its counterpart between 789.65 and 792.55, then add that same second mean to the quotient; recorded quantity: 21.4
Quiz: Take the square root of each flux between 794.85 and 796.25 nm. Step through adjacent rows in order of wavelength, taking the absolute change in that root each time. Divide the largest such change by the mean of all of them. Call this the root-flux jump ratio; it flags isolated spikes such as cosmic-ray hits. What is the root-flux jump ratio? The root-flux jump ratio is 1.5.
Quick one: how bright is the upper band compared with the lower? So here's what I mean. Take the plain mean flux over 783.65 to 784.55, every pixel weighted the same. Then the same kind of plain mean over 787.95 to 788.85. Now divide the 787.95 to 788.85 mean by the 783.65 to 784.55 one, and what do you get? 1.05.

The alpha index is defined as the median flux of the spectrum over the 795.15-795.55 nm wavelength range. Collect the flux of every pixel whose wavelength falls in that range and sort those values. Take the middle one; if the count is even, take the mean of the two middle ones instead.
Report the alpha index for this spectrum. 21.2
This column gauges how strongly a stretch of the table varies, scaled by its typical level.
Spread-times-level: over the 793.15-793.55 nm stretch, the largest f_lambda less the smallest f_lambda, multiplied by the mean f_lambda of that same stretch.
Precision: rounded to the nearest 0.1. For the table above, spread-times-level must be 2.1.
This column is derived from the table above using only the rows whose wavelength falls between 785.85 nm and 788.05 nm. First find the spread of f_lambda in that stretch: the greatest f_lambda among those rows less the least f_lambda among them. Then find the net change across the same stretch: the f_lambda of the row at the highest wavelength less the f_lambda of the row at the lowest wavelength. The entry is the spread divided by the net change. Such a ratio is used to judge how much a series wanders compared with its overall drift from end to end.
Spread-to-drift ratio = 1.23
